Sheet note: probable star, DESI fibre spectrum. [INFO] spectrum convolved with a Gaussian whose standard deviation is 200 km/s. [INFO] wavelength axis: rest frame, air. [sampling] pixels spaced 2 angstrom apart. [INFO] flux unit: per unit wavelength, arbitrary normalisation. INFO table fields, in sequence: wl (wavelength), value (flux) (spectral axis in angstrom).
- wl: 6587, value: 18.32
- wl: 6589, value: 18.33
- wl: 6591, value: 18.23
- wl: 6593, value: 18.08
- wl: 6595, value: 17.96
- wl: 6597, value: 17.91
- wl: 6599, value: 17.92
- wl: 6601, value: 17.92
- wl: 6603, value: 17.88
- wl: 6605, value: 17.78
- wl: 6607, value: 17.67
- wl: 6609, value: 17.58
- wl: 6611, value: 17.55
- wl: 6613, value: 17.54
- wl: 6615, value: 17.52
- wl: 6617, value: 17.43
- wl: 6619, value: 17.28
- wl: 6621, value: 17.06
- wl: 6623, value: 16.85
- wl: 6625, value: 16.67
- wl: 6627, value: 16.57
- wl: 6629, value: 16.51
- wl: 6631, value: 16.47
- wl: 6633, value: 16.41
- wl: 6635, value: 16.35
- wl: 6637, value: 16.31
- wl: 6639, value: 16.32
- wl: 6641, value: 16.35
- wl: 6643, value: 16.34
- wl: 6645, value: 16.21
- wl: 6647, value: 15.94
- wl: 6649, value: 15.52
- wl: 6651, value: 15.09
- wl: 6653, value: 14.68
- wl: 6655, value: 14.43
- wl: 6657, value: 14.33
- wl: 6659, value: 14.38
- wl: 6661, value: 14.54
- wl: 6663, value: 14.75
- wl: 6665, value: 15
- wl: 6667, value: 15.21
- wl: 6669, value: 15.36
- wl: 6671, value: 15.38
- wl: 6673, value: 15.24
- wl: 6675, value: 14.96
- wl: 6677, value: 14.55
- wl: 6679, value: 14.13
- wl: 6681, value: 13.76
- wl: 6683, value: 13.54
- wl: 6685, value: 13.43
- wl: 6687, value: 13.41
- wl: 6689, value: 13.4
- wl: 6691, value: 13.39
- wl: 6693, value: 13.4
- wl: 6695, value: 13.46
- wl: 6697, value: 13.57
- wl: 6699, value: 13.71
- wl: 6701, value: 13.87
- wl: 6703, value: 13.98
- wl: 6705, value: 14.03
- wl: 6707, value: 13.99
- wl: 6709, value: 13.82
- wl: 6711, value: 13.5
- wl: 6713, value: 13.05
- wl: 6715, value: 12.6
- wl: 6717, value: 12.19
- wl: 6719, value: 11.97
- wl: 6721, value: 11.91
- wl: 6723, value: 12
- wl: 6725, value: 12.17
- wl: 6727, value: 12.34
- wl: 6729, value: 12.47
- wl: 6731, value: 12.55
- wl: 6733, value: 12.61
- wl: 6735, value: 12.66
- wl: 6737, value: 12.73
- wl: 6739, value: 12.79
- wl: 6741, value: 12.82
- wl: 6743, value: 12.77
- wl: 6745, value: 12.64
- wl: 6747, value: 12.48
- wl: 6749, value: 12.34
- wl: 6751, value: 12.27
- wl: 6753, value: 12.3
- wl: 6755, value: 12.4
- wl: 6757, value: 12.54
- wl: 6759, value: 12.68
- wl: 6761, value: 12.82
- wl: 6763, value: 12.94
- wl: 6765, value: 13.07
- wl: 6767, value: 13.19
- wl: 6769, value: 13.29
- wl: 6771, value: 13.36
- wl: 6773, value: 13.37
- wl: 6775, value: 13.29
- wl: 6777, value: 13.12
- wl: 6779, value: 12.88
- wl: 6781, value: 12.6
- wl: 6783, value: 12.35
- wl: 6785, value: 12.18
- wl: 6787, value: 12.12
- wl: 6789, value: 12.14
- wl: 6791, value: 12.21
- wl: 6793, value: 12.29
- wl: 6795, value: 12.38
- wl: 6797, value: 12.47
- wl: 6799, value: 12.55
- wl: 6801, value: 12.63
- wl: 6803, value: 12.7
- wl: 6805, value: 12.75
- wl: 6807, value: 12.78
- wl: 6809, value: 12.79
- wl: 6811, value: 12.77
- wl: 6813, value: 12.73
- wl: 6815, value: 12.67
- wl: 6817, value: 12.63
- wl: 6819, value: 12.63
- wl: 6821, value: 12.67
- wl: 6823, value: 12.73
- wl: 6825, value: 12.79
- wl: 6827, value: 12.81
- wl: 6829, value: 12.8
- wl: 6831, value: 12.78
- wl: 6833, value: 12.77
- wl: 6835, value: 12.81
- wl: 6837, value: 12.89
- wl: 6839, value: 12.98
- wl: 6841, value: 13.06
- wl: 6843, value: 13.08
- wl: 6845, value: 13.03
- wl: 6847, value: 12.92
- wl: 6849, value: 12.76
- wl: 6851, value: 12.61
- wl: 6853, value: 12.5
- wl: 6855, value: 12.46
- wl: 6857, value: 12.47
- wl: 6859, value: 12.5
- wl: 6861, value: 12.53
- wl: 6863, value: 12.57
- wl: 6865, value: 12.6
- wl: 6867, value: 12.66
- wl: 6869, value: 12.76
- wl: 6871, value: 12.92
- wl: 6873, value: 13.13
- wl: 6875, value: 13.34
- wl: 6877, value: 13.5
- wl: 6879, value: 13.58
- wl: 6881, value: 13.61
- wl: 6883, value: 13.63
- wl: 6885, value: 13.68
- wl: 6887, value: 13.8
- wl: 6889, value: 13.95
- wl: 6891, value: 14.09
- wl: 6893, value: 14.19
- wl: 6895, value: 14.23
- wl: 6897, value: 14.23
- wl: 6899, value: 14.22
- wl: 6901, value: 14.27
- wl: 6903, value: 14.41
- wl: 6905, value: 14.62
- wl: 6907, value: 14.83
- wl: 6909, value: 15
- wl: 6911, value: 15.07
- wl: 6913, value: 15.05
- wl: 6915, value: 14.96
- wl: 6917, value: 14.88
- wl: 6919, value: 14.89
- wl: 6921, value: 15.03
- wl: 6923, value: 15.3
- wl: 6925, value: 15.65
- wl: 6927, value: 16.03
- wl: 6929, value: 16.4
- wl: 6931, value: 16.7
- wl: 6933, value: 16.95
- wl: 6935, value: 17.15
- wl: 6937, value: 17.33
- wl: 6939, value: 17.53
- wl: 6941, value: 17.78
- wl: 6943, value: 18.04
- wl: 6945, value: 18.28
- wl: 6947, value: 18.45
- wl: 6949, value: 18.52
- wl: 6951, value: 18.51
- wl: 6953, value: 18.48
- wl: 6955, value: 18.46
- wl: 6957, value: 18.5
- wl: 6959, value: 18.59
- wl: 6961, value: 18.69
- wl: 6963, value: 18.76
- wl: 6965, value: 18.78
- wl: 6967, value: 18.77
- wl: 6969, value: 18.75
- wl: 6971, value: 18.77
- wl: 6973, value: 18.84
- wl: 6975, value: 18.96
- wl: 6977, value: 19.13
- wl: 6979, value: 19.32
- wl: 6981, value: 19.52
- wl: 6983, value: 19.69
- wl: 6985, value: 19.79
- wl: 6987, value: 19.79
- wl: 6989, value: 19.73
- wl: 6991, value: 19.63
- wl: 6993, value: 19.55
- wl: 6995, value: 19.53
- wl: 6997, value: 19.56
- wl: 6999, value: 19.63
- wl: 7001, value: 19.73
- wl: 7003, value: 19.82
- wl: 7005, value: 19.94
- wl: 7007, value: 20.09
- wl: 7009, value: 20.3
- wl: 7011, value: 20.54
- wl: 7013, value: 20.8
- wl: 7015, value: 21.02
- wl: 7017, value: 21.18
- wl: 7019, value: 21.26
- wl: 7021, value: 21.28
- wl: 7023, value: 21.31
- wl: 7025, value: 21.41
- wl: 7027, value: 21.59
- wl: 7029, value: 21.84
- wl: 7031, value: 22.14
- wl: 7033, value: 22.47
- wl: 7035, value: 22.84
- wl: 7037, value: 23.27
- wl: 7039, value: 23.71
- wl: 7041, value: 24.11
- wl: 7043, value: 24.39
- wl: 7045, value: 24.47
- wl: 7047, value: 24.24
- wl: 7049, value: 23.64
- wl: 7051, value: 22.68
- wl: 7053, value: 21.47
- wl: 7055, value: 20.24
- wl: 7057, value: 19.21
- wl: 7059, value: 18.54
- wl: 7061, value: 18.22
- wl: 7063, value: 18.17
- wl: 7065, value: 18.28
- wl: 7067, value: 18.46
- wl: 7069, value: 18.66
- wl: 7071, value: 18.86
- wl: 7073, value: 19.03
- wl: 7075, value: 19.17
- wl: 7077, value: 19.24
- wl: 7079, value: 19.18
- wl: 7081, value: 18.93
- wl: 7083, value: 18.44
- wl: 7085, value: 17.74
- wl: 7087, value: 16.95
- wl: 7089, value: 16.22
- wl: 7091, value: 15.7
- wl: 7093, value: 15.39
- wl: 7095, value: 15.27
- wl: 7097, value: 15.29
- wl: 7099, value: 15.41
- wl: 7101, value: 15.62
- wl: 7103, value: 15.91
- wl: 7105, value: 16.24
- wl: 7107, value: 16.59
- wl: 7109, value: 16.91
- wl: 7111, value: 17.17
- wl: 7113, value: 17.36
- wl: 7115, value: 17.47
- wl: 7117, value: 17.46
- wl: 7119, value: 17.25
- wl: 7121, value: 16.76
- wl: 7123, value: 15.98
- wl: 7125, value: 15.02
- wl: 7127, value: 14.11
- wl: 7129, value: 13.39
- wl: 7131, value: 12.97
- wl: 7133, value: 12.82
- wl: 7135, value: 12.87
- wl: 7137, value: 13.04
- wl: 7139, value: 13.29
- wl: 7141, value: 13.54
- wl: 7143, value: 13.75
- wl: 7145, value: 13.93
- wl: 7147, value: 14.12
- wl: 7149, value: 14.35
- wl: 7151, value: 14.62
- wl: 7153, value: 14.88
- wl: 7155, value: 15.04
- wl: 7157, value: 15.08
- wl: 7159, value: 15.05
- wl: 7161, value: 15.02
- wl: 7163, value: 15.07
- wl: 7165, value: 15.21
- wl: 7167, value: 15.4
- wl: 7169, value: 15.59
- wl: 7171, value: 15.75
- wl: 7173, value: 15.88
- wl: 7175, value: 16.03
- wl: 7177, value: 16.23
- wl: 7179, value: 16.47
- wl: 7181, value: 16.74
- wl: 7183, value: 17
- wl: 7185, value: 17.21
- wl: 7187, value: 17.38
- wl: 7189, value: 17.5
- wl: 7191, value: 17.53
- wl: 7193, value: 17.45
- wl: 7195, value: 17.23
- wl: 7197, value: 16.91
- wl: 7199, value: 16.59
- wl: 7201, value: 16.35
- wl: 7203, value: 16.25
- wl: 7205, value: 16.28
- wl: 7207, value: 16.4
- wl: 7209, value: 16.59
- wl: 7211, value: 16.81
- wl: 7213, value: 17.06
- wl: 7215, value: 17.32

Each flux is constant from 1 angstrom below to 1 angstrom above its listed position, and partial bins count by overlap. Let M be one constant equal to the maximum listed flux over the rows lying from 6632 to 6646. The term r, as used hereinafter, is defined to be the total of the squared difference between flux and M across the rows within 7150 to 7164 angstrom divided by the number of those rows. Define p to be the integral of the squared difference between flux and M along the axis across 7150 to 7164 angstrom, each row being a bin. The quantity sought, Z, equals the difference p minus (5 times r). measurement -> 19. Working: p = 30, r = 2.1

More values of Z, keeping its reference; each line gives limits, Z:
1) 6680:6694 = 78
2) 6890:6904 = 43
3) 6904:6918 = 20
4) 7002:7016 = 142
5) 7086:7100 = 7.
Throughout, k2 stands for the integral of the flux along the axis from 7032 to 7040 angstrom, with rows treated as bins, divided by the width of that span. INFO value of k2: 23.1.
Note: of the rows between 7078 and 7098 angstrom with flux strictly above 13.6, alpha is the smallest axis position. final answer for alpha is 7079 angstrom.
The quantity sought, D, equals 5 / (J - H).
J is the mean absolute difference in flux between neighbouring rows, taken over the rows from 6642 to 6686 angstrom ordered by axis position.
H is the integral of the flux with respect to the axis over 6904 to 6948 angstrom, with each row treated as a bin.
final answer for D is -0.0070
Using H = 712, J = 0.24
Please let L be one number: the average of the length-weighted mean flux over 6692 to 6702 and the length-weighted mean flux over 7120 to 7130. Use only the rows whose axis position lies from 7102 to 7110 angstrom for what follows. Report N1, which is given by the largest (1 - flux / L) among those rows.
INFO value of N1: -0.11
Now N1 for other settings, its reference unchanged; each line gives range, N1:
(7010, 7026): -0.43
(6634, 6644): -0.14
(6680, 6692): 0.07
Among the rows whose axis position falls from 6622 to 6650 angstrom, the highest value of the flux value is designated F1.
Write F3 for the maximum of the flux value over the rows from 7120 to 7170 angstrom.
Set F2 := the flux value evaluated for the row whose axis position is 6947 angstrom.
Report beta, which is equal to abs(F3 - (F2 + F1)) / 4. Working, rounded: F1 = 16.85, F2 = 18.45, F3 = 16.76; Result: 4.6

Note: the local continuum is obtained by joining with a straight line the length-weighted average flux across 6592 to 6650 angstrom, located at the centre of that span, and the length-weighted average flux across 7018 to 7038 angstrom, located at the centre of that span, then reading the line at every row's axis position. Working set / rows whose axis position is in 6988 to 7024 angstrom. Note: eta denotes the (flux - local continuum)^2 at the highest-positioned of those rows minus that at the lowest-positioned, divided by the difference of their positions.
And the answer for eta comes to -0.08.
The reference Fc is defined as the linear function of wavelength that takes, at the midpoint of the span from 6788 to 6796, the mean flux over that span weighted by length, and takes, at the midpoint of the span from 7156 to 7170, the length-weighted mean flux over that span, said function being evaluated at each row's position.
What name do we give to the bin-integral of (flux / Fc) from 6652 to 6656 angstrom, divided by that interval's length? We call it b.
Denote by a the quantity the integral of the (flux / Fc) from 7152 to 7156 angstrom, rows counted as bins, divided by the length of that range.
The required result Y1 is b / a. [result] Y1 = 1.3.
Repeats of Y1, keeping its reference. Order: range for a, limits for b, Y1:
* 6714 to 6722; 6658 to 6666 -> 1.3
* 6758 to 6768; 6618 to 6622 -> 1.5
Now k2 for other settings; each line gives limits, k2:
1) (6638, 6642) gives 16.3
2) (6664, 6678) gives 15.1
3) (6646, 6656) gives 15.1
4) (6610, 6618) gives 17.5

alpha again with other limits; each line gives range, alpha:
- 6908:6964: 6909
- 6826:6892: 6881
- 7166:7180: 7167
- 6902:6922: 6903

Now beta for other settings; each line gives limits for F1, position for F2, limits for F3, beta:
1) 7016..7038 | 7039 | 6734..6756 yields 8.5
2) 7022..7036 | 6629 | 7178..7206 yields 5.5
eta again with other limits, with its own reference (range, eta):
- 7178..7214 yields -0.08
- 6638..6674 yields 0.15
